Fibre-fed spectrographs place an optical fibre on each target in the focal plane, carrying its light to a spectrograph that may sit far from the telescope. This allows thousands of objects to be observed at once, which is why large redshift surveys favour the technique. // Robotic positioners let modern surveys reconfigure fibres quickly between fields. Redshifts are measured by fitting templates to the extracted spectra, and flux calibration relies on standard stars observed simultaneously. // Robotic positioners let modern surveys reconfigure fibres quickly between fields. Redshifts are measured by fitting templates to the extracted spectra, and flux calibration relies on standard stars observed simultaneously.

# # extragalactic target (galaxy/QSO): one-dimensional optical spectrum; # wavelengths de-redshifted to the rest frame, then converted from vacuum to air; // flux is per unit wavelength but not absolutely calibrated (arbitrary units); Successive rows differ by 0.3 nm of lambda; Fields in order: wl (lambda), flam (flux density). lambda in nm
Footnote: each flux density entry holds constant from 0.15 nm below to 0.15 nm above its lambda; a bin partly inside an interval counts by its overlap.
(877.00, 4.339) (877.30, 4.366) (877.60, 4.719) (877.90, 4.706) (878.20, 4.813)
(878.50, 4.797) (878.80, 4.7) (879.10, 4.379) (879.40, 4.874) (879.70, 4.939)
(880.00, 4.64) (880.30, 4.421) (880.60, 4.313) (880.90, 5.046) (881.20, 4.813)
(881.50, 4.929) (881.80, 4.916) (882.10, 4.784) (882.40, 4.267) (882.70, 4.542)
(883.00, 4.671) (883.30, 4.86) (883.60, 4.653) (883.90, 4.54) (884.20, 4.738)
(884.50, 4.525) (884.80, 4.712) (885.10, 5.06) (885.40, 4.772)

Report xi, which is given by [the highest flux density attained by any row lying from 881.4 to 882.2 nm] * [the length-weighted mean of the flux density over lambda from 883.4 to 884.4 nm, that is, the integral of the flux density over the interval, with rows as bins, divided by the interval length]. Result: 22.91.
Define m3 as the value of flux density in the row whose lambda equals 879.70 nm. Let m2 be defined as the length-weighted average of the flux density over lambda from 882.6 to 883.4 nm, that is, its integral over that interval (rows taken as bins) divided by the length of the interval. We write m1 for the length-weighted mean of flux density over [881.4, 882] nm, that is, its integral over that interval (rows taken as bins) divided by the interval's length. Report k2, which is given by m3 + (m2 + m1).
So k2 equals 14.5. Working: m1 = 4.91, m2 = 4.69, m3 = 4.939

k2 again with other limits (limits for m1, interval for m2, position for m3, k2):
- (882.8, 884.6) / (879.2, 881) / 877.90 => 14.1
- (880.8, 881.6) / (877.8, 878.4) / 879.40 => 14.6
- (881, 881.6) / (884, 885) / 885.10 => 14.6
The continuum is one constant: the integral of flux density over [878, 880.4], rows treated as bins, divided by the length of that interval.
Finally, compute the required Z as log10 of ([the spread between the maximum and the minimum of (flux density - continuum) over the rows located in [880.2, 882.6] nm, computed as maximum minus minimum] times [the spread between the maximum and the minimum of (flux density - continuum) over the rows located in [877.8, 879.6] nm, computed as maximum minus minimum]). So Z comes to -0.414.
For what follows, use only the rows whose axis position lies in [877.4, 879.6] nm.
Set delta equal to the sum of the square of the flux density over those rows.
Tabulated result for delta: 156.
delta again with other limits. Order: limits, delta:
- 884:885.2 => 91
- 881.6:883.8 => 153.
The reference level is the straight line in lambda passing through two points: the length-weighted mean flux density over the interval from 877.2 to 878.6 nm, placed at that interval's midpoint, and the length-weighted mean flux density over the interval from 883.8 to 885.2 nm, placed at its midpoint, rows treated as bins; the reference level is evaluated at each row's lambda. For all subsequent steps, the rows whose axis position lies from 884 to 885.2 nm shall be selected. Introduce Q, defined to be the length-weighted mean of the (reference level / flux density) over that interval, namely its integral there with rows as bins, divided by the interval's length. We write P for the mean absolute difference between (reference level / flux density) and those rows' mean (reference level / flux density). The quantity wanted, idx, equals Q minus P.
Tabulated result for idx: 0.966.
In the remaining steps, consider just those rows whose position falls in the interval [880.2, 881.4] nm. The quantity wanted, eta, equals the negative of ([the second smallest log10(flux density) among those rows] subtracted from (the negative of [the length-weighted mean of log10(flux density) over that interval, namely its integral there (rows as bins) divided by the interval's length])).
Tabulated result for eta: 1.314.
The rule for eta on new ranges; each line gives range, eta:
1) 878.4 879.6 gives 1.343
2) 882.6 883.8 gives 1.338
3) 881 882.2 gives 1.370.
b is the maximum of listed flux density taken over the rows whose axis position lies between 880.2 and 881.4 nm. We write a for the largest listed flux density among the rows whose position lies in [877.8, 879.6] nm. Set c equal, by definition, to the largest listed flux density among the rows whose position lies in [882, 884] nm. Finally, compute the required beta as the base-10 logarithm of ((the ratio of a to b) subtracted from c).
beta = 0.590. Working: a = 4.874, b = 5.046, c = 4.86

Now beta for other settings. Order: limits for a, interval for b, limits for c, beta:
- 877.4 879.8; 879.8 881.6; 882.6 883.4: 0.589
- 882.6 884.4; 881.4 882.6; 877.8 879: 0.583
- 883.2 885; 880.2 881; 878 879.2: 0.585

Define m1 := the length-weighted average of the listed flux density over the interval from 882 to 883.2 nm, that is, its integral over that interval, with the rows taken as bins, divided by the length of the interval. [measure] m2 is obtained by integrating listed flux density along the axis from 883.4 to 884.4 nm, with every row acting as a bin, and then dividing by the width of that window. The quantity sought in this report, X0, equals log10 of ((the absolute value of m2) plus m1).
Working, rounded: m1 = 4.57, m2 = 4.65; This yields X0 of 0.965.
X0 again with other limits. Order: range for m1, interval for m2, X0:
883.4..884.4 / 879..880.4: 0.969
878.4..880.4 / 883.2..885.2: 0.973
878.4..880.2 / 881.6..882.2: 0.981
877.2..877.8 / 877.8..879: 0.969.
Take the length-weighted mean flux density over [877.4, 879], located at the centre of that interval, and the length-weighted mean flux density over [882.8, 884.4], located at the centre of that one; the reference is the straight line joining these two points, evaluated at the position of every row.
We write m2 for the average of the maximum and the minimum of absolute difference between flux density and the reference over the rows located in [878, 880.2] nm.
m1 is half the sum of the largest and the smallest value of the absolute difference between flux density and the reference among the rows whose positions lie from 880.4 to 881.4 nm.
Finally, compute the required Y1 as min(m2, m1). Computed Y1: 0.18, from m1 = 0.252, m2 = 0.178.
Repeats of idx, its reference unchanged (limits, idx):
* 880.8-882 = 0.944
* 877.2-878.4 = 0.973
